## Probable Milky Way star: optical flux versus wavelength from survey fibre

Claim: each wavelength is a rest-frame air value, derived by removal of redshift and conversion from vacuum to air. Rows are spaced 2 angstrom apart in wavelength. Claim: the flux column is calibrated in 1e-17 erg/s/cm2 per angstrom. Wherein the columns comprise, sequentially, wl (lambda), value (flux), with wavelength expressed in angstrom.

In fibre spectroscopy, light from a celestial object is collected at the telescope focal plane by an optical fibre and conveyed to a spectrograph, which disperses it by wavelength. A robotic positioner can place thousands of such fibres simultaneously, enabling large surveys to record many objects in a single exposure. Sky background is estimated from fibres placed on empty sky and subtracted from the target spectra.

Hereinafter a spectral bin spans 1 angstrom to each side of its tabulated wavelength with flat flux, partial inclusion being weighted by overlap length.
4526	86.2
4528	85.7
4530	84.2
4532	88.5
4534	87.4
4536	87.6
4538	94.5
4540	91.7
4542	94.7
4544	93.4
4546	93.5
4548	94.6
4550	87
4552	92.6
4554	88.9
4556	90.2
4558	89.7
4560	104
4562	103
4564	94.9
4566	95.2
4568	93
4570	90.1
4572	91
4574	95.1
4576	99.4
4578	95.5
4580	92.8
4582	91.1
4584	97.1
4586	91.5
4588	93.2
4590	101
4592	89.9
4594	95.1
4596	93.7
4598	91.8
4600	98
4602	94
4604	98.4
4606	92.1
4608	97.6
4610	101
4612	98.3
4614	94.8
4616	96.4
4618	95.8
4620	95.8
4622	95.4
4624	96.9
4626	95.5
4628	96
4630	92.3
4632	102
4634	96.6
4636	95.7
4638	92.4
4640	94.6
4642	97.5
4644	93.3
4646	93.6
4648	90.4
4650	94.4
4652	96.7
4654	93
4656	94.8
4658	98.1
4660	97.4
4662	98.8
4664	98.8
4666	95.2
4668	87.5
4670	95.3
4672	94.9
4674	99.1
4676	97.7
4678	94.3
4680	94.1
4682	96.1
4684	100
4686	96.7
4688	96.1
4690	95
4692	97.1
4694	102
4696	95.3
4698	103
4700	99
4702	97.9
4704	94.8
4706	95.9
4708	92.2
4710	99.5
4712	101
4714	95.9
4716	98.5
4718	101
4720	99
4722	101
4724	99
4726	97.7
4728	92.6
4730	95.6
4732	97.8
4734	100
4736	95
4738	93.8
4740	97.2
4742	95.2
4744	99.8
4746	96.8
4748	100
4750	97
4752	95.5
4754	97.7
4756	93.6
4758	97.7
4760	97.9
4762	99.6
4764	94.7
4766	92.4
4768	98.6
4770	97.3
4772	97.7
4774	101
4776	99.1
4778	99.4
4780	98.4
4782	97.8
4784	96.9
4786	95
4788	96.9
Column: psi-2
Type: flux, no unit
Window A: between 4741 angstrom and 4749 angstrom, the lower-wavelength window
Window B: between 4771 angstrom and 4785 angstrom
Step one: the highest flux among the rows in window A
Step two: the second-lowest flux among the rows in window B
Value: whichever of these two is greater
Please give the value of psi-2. 100.0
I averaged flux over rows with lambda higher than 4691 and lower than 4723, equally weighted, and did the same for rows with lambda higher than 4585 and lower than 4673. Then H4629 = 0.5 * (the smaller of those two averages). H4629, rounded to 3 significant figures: 47.7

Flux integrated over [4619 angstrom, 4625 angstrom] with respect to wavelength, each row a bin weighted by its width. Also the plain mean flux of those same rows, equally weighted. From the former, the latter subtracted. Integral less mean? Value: 480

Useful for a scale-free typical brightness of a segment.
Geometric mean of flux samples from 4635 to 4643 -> 95.0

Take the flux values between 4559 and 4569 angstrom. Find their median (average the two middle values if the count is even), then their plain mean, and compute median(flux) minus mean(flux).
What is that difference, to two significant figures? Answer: -2.8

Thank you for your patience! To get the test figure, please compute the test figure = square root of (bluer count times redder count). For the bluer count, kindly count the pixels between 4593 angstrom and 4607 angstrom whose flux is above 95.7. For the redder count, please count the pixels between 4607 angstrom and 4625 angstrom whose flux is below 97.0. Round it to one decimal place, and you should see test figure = 3.5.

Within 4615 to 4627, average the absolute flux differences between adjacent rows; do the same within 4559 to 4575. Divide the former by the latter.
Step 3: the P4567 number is 0.28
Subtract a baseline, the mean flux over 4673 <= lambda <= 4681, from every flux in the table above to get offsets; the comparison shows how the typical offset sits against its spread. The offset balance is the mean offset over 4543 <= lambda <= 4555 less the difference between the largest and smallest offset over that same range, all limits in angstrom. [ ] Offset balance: -12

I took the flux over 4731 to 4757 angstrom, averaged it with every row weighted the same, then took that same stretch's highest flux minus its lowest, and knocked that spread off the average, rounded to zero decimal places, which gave 90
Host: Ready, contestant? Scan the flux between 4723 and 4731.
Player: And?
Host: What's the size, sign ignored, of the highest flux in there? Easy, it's 99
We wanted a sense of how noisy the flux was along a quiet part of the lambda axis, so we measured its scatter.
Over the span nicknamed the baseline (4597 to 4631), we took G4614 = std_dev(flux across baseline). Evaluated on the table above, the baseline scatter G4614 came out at 2.4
